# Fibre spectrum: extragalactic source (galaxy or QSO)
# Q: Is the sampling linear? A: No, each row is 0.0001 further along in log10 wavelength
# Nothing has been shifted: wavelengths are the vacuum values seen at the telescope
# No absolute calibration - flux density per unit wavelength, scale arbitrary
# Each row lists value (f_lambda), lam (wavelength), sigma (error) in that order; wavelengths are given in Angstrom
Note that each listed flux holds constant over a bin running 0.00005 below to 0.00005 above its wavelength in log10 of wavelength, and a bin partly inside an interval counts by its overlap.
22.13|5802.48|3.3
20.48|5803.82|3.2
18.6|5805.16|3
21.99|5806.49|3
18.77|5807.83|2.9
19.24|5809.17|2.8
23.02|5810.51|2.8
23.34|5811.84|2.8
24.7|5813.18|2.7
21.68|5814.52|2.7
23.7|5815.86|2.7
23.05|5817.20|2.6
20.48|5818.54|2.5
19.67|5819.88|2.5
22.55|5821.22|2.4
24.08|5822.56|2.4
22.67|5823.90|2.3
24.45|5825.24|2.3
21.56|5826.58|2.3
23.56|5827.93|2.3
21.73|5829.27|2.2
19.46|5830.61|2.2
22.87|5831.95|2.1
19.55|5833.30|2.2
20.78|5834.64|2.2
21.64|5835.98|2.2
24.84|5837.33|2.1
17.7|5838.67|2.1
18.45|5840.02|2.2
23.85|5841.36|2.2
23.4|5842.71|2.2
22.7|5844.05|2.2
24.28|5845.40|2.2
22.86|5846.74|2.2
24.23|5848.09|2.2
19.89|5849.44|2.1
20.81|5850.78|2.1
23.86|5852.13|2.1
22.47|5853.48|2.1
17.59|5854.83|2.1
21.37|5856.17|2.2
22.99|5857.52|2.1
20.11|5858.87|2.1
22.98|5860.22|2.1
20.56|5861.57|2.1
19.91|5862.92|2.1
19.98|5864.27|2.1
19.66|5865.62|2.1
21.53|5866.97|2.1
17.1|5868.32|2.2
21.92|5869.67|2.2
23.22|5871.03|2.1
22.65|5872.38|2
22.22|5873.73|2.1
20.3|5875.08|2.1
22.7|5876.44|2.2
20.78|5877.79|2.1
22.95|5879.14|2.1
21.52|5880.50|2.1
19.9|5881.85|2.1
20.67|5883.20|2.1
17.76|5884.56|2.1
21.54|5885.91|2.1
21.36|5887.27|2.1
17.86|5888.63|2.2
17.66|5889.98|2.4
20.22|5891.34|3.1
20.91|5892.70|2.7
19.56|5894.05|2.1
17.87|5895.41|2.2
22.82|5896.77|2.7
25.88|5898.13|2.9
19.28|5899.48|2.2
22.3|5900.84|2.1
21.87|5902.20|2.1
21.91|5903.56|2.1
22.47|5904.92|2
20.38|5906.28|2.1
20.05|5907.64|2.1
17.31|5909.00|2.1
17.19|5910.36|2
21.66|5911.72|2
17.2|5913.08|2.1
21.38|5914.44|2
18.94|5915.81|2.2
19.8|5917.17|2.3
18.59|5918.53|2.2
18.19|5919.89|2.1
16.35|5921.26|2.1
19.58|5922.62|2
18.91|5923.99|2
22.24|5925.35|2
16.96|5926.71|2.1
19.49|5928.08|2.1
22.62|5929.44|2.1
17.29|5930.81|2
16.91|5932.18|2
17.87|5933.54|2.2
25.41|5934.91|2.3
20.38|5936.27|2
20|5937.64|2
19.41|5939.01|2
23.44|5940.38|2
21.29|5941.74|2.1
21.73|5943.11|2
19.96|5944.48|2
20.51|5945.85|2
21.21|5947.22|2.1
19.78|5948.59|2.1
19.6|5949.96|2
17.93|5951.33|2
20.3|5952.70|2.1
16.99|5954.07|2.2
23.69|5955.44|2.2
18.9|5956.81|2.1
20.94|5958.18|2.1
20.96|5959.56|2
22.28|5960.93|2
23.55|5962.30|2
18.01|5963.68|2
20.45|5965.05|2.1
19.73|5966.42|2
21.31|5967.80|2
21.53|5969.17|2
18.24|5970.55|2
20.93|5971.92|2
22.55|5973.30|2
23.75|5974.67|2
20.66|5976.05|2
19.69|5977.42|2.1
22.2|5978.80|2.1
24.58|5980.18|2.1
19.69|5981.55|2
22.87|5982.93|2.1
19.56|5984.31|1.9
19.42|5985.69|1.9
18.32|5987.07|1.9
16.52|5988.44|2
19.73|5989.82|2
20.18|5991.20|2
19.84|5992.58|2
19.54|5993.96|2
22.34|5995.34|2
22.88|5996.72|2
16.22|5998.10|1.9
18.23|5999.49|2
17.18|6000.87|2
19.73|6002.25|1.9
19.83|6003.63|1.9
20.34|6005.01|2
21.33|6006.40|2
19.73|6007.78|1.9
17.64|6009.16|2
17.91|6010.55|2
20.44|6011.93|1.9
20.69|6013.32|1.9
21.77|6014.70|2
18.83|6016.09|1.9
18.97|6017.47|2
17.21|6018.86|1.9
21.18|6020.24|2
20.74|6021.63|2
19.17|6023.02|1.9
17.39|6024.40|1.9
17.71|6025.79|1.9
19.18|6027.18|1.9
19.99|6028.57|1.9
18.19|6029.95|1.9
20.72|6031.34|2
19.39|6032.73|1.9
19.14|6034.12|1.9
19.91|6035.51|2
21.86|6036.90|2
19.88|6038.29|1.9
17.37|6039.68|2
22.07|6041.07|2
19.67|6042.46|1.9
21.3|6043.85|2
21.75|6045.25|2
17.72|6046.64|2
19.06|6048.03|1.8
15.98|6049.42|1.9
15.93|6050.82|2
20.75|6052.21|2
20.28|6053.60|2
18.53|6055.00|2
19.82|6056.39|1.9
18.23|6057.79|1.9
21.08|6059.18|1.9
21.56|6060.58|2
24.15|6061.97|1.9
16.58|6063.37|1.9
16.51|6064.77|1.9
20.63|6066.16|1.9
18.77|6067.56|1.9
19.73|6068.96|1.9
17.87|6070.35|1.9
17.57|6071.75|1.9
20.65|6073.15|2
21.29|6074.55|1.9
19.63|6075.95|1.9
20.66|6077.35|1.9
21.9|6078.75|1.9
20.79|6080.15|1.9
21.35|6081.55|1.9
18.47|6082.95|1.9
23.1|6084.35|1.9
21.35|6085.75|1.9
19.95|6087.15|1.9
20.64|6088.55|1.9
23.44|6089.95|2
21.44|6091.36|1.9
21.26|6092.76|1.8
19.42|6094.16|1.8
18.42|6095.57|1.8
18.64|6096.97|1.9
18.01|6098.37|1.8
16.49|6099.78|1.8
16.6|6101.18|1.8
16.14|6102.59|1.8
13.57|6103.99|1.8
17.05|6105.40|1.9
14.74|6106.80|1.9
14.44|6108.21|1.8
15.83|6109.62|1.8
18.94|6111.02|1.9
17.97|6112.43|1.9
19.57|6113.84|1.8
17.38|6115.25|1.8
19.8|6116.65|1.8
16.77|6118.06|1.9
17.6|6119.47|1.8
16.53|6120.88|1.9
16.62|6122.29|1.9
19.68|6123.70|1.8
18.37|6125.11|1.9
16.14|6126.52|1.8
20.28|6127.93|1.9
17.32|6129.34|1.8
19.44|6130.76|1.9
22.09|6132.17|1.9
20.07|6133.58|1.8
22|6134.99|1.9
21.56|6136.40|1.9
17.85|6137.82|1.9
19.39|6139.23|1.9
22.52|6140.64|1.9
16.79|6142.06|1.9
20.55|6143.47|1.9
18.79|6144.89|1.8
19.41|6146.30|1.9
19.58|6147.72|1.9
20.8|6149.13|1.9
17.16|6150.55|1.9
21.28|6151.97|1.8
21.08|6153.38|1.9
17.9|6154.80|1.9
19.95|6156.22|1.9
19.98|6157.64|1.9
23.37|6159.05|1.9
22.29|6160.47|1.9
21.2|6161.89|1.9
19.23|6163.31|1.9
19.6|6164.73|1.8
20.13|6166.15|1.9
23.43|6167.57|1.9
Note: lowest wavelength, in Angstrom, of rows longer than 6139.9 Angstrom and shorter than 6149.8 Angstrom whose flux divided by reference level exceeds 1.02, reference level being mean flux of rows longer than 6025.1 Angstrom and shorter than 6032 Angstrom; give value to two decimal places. 6140.64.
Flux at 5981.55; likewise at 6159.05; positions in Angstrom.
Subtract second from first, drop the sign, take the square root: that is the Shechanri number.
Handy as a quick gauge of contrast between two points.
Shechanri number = 1.92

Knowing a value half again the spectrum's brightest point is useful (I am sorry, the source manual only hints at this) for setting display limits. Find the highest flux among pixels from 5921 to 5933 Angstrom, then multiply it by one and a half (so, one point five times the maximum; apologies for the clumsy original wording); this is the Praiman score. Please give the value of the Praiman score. 33.9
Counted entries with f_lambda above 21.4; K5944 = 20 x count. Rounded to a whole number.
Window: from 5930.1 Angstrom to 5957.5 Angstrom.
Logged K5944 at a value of 80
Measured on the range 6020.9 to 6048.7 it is 60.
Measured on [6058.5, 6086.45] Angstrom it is 80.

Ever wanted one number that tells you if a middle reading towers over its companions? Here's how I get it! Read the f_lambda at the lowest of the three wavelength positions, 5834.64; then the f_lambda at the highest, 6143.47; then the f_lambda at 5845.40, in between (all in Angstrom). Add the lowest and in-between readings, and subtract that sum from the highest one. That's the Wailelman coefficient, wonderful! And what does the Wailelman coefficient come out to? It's -24.5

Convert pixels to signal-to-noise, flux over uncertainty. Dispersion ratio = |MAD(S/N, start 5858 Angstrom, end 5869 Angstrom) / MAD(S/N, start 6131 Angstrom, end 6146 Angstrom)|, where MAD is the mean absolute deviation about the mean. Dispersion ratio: 0.69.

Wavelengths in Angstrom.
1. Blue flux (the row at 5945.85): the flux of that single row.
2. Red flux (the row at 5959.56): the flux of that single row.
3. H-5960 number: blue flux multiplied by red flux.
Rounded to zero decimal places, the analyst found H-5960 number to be 430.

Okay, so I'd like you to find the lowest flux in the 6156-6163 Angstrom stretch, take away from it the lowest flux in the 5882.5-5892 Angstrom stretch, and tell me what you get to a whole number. 2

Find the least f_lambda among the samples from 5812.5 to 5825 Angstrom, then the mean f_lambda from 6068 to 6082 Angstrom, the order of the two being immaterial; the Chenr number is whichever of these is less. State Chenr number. 19.7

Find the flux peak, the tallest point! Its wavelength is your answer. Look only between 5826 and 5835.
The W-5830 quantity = 5827.93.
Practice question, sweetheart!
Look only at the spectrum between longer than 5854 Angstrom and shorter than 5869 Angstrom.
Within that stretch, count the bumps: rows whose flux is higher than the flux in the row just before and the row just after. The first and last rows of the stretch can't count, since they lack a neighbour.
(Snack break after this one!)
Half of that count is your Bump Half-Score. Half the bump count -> 2.0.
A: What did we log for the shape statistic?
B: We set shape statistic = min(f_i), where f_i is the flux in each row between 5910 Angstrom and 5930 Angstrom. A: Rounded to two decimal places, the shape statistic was 16.35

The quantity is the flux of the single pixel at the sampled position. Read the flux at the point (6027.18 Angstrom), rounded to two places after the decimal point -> 19.18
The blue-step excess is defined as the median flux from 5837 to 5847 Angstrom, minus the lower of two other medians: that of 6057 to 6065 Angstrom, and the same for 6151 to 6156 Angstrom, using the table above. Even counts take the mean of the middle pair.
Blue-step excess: 3.5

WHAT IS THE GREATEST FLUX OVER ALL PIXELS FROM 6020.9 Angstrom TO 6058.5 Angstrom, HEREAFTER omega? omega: 22.07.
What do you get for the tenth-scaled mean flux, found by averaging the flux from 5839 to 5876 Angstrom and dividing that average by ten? 2.15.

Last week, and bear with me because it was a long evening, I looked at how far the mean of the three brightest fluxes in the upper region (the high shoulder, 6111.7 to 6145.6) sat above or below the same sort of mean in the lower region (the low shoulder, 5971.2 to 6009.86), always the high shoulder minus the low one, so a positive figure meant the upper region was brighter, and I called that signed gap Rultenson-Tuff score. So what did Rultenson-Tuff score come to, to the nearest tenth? -1.5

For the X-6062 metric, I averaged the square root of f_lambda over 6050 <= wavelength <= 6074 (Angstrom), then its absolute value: 4.39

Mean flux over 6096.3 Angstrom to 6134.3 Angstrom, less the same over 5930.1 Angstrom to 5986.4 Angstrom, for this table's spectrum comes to -3.0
